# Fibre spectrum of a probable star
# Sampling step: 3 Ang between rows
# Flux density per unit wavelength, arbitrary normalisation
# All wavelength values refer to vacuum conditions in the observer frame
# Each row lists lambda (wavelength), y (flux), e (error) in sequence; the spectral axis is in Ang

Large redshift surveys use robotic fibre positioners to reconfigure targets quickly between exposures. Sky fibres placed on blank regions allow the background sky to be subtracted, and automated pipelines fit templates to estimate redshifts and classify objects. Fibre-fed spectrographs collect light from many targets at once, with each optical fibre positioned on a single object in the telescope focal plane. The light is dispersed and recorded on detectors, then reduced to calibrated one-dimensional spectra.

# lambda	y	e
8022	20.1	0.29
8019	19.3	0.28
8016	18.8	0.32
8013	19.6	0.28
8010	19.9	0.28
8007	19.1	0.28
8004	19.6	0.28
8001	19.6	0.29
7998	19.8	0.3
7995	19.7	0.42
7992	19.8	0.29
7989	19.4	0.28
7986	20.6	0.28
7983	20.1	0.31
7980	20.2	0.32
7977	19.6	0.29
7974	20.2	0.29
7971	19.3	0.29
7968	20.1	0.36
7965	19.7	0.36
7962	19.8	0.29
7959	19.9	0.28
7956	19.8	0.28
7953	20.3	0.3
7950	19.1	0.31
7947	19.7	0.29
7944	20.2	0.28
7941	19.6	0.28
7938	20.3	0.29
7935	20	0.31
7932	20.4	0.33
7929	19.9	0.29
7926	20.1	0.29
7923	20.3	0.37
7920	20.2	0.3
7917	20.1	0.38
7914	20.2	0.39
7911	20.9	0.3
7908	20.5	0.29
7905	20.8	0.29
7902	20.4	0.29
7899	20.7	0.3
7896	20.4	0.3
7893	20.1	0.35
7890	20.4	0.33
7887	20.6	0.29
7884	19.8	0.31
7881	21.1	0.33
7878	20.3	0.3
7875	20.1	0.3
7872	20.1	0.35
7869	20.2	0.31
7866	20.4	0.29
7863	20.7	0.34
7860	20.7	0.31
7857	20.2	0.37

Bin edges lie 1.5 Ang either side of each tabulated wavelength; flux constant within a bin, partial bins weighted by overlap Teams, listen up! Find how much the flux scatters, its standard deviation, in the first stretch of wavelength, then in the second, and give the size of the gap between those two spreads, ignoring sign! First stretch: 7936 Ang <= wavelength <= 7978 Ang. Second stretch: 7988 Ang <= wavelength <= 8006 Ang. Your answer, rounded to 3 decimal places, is 0.215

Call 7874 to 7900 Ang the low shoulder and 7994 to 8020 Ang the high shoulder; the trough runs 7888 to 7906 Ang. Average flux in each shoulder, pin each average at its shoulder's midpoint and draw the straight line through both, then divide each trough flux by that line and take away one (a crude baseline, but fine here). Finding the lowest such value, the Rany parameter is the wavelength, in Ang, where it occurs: 7893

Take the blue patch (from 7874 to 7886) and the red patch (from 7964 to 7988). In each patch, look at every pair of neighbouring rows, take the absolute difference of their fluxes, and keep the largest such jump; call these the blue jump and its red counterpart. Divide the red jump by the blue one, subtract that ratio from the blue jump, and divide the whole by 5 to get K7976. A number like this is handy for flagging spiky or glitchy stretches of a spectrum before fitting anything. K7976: 0.12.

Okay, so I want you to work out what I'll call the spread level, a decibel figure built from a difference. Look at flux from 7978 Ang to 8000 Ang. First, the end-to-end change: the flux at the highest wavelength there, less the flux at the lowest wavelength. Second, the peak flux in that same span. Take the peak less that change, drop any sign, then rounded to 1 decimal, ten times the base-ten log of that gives 13.2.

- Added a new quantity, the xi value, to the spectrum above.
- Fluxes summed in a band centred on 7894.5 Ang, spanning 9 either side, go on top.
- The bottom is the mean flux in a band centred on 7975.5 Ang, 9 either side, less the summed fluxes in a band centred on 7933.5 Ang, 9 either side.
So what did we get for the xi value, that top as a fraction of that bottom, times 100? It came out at -122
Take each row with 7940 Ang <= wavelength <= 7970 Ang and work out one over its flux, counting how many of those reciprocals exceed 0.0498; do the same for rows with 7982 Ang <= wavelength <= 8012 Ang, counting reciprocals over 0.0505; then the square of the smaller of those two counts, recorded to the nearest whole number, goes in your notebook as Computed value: 49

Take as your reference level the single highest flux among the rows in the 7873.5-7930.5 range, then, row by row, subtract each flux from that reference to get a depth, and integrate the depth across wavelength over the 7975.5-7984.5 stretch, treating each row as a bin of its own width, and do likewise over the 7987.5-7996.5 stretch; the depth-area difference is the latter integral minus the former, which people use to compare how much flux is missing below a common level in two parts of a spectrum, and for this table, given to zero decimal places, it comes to 3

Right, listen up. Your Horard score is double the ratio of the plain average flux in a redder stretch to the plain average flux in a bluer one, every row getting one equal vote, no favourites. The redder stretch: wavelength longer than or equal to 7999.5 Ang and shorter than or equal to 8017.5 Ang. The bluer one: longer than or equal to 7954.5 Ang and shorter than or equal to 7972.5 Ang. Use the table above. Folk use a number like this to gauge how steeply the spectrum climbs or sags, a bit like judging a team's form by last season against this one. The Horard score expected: 1.97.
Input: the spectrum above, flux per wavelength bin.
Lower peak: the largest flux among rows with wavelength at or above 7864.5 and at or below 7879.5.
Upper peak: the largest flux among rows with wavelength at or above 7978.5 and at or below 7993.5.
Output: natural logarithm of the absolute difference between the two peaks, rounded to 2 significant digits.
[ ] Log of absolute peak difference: -1.6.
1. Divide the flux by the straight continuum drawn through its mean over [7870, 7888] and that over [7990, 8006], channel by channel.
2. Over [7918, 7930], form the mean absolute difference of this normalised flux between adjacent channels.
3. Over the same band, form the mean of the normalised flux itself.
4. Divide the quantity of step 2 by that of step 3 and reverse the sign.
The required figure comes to -0.0080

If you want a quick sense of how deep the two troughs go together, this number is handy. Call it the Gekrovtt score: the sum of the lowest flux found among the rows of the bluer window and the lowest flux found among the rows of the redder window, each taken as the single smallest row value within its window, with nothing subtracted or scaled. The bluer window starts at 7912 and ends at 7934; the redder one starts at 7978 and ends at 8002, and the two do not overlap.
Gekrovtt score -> 39.3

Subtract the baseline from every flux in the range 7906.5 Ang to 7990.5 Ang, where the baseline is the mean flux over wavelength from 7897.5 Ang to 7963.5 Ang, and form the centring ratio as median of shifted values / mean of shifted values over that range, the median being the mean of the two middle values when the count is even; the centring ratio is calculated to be 0.36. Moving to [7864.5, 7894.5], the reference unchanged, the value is 0.64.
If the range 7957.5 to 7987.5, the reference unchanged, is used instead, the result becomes 0.74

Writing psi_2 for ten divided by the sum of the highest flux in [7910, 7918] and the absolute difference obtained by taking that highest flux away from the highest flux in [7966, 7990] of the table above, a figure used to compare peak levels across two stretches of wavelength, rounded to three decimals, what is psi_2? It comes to 0.472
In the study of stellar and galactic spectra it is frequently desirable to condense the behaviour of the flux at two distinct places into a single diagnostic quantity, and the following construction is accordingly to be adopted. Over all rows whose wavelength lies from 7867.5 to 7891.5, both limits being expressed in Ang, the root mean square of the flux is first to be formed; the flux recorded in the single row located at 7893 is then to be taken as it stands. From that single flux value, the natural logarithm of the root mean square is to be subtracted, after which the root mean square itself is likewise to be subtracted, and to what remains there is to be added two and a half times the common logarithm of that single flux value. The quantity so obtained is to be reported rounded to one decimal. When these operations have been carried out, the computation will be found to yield 0.0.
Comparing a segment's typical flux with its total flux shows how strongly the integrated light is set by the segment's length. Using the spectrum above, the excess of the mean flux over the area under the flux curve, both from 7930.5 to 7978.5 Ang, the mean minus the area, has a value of -934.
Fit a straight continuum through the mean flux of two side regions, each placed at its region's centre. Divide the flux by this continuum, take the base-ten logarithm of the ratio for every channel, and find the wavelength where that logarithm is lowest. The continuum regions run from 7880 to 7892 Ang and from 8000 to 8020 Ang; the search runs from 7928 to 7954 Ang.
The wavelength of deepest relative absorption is 7950 Ang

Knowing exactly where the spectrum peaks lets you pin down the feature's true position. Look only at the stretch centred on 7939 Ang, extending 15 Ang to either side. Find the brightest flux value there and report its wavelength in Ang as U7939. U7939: 7932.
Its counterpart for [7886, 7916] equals 7911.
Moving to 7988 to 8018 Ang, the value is 8010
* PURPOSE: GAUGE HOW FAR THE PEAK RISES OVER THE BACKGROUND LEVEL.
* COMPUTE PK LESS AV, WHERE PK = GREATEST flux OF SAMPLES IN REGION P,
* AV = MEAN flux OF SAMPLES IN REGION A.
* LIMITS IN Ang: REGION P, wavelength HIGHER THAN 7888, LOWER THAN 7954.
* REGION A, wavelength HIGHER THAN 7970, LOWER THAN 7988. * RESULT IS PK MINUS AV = 0.90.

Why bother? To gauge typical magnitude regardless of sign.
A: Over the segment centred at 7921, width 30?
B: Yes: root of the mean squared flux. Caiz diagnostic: 20.3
